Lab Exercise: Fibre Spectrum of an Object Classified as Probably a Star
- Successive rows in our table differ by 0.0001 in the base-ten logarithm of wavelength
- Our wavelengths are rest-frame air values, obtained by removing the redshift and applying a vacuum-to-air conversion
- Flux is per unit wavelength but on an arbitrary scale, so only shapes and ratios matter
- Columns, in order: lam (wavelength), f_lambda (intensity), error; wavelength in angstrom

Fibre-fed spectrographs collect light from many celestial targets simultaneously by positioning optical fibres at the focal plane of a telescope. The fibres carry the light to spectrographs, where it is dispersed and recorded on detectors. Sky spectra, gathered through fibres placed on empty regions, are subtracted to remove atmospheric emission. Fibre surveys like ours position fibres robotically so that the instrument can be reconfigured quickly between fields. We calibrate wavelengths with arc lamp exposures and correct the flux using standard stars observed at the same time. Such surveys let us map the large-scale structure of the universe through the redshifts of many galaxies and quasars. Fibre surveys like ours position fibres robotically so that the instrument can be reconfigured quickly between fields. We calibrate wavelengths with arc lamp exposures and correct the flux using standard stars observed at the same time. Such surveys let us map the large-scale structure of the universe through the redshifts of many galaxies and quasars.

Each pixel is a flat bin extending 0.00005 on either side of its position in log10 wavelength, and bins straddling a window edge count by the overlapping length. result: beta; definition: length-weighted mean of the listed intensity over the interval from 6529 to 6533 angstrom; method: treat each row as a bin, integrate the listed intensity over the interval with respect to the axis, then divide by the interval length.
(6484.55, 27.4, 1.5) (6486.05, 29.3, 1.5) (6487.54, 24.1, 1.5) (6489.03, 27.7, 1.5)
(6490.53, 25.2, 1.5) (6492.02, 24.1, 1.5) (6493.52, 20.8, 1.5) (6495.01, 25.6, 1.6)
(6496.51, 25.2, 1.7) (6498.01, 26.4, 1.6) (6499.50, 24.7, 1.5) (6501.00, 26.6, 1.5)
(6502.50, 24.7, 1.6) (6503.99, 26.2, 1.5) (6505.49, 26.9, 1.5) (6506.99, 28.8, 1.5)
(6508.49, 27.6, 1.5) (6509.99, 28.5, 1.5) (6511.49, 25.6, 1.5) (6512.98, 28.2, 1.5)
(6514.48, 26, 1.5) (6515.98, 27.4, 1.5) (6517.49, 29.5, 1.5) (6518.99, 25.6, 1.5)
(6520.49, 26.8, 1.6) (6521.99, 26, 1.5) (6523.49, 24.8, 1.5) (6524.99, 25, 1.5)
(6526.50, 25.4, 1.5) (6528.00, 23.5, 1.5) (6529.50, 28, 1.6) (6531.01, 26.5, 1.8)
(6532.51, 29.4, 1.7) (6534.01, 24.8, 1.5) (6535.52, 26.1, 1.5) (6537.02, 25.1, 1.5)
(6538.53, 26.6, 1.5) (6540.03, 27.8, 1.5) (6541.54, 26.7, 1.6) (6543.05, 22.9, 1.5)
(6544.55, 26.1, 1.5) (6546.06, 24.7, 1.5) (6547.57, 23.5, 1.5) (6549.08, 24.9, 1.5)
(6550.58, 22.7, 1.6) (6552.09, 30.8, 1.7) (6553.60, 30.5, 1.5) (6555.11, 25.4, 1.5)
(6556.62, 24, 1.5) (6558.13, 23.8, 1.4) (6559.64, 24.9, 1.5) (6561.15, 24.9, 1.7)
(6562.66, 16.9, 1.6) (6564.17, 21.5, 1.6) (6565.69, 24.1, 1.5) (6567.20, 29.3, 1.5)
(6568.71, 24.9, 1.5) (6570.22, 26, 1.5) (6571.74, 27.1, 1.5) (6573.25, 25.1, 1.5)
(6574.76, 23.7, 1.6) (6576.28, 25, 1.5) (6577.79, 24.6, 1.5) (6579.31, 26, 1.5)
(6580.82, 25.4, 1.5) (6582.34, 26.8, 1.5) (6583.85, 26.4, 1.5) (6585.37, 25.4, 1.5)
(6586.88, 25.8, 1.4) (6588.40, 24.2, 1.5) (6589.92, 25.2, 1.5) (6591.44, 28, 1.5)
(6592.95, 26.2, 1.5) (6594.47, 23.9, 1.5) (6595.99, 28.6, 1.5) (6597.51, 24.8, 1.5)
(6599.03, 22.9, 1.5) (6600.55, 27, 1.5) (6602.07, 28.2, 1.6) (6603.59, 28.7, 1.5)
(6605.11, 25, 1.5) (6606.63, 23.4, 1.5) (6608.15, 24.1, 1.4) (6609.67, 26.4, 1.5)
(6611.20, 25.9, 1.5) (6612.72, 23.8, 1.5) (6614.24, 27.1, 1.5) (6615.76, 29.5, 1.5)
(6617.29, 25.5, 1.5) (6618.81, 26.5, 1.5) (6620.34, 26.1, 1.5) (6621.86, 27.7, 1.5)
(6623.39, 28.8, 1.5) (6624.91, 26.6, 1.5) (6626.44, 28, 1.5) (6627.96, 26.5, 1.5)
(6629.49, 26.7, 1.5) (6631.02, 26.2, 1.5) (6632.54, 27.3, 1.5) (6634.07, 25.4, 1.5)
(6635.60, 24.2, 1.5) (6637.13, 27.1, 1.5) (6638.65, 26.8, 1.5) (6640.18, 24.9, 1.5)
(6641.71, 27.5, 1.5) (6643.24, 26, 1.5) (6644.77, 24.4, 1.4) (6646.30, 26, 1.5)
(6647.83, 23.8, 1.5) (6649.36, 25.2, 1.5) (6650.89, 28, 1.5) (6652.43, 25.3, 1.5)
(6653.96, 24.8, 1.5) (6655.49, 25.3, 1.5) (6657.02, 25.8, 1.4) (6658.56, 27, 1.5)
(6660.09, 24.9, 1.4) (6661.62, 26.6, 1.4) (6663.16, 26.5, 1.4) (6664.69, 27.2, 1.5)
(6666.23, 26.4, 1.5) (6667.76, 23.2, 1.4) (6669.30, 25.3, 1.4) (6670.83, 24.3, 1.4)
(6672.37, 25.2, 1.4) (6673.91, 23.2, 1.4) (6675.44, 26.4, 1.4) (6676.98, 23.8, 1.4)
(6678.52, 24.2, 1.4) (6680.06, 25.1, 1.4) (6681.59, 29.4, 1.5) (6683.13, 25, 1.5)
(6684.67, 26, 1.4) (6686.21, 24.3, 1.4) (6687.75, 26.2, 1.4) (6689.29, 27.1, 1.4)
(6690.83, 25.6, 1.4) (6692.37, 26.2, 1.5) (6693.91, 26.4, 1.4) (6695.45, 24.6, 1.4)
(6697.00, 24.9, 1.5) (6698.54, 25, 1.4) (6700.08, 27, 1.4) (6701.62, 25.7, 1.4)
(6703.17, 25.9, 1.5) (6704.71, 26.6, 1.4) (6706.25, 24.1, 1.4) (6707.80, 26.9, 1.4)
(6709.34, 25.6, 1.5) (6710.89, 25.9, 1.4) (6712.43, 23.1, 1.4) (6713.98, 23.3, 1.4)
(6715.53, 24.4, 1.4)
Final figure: 27.9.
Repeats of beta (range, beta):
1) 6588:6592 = 25.8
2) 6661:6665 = 26.7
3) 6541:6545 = 25.1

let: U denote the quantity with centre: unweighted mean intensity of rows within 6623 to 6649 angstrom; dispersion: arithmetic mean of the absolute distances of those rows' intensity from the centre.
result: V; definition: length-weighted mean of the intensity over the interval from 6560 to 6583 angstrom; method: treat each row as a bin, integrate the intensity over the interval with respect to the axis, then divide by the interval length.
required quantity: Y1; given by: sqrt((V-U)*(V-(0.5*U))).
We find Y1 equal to 23.9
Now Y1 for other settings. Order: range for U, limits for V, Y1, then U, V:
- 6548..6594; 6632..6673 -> 24.5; 1.64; 25.7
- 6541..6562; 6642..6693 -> 24.2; 1.78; 25.6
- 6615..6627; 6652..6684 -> 24.6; 1.16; 25.5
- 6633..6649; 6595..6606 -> 25.6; 1.07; 26.4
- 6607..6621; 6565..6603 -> 25.0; 1.13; 25.8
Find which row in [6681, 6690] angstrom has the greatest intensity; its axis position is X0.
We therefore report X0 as 6681.59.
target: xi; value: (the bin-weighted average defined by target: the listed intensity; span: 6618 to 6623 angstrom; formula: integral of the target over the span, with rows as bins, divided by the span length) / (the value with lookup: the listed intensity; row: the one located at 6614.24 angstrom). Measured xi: 0.99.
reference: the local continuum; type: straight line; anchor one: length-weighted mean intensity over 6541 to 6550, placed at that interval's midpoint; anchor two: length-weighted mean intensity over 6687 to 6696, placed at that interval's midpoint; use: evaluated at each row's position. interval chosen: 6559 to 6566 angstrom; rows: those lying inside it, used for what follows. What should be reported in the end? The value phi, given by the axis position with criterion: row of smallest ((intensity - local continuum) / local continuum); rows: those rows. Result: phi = 6562.66 angstrom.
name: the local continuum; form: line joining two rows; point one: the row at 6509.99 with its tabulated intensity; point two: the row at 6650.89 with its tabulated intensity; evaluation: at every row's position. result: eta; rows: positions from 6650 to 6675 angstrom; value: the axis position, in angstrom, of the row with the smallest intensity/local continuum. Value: 6667.76 angstrom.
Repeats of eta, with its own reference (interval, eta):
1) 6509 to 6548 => 6543.05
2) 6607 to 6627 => 6612.72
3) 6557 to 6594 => 6562.66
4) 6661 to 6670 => 6667.76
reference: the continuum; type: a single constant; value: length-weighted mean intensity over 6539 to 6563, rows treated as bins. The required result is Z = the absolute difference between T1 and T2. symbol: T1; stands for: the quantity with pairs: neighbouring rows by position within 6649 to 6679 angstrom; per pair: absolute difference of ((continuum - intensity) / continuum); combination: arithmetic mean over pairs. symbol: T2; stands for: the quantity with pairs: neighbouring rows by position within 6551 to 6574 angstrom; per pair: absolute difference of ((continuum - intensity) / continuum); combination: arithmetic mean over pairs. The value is 0.045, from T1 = 0.061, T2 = 0.105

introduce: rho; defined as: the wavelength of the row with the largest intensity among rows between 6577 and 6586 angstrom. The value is 6582.34 angstrom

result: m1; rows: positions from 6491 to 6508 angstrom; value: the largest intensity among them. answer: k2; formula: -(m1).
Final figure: -28.8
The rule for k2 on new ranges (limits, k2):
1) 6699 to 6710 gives -27.0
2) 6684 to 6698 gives -27.1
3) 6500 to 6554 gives -30.8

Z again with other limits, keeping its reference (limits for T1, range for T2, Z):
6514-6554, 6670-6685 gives 0.004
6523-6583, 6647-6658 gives 0.033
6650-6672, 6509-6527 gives 0.016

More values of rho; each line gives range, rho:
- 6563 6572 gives 6567.20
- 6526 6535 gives 6532.51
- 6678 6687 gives 6681.59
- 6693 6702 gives 6700.08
